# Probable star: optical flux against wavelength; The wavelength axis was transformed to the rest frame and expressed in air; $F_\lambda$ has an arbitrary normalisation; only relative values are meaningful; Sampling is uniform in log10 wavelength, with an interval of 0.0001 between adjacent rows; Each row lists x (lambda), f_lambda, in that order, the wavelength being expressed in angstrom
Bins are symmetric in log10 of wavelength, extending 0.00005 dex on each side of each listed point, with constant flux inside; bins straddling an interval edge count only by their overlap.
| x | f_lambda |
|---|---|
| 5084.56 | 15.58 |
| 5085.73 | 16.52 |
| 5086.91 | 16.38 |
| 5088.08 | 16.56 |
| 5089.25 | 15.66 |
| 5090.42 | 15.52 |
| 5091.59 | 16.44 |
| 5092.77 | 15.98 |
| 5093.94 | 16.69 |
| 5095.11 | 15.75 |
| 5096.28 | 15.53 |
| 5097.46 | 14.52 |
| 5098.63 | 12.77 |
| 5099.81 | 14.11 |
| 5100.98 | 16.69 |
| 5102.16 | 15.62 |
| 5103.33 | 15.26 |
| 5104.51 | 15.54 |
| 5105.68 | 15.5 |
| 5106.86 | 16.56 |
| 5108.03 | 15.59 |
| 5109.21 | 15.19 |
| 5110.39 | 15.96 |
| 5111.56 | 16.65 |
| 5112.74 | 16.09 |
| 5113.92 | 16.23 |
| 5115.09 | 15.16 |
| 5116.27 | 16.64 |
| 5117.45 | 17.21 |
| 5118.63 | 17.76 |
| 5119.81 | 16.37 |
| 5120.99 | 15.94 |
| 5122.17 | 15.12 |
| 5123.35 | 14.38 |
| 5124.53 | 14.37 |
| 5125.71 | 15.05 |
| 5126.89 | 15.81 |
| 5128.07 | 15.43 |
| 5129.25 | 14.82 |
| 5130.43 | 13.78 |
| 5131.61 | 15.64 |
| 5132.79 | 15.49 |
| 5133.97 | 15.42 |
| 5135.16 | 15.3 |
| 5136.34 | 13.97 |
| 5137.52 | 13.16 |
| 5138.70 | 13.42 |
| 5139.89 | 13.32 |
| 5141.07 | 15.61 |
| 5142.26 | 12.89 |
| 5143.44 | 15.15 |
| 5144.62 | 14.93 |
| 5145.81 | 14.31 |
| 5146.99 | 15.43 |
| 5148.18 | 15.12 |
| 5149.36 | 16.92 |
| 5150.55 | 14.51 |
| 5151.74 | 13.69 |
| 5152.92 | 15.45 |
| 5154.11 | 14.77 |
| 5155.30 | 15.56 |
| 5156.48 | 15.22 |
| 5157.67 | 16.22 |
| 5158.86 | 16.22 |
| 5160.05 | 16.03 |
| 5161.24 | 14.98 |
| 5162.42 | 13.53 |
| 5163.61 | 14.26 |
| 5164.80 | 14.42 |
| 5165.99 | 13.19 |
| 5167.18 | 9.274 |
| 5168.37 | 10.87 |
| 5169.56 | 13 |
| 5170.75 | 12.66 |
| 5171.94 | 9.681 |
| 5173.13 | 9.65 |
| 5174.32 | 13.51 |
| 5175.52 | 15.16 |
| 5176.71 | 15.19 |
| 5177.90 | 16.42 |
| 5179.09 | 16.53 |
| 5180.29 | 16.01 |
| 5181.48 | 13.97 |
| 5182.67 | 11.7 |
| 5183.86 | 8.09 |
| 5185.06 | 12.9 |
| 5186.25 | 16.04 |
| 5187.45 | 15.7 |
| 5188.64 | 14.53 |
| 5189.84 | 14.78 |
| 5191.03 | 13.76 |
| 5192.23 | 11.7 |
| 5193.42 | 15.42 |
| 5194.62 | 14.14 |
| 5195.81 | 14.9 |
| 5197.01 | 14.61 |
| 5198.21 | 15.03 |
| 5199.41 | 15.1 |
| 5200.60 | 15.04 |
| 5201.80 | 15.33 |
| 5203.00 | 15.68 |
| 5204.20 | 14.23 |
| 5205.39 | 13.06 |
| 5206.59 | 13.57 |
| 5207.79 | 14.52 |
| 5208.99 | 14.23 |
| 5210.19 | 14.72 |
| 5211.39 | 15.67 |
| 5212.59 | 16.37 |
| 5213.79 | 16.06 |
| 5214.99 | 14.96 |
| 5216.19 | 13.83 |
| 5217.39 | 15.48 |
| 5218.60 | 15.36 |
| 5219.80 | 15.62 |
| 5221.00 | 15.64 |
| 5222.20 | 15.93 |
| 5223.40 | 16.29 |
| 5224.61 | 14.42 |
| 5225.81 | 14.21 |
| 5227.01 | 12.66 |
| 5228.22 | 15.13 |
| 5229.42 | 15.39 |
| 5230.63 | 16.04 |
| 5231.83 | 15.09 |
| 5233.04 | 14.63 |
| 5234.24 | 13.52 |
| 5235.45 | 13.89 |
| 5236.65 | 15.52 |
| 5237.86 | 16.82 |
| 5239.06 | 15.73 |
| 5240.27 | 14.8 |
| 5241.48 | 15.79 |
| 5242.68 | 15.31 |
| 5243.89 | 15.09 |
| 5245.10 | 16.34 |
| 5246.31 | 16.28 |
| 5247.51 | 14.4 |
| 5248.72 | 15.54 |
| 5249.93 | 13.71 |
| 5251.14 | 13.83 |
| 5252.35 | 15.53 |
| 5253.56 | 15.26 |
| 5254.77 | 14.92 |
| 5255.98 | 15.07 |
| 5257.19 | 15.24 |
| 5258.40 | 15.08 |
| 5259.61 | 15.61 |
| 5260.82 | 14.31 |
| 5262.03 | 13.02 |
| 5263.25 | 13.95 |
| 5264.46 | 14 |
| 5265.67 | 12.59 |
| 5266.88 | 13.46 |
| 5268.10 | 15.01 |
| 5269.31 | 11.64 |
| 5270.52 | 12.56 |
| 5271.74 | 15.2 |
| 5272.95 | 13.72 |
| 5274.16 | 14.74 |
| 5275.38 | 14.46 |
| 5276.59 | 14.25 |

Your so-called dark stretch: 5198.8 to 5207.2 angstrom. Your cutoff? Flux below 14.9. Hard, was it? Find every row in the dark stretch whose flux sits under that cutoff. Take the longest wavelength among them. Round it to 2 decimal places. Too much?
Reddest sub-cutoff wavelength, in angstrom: 5206.59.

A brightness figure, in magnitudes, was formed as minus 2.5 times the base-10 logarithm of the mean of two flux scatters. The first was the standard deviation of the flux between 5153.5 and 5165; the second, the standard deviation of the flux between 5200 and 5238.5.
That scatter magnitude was 0.1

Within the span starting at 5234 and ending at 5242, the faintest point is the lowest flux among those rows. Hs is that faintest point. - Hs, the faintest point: 13.52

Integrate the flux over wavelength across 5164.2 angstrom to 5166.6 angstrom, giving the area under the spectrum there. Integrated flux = 33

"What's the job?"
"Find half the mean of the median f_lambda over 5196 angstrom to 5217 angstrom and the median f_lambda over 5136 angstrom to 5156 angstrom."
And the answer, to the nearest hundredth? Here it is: 7.43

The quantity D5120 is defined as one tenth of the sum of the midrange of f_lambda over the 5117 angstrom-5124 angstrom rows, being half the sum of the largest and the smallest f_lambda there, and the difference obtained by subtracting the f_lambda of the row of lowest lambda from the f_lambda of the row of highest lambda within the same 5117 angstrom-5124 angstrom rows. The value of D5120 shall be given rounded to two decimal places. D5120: 1.32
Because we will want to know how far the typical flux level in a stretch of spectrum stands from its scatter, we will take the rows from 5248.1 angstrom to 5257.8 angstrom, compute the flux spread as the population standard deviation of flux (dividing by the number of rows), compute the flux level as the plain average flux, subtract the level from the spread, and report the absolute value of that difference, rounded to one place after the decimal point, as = 14.2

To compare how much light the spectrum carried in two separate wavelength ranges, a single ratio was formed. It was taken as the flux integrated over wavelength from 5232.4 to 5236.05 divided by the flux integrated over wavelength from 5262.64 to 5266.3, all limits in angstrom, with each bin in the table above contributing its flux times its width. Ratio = 1.03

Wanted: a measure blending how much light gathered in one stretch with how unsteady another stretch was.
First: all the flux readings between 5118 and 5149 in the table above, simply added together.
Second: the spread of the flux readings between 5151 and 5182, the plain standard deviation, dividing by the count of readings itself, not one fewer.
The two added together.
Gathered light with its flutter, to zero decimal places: 390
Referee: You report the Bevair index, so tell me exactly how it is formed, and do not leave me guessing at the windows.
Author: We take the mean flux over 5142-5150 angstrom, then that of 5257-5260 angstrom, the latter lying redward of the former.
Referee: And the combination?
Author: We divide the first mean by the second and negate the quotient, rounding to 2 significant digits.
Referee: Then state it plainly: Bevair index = -0.98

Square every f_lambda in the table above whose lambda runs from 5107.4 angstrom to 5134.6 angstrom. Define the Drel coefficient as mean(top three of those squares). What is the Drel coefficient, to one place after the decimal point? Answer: 296.3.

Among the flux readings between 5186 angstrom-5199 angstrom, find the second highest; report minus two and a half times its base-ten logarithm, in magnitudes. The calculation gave -2.99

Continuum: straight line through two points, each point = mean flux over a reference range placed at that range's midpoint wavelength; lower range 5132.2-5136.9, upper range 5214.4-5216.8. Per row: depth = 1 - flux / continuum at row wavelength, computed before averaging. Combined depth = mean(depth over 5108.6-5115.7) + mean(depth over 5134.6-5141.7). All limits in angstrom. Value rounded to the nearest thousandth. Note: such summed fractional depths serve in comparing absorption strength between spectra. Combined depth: 0.016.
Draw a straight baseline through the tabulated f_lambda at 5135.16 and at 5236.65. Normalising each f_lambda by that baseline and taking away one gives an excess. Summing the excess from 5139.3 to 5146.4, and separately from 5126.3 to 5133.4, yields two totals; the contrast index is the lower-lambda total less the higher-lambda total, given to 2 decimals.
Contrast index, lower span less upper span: 0.32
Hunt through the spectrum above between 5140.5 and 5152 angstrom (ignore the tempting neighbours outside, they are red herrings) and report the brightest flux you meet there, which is 16.92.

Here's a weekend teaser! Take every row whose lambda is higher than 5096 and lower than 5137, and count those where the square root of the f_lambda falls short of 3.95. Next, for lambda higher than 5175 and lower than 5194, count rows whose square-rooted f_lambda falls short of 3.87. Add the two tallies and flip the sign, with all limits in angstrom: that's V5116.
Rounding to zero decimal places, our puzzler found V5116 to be -29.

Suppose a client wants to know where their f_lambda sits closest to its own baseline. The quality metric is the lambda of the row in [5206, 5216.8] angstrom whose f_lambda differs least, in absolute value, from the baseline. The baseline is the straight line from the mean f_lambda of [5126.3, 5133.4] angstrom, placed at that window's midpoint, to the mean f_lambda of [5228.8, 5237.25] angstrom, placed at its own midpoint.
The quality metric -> 5214.99 angstrom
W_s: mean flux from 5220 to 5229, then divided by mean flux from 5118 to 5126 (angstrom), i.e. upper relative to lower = 0.96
